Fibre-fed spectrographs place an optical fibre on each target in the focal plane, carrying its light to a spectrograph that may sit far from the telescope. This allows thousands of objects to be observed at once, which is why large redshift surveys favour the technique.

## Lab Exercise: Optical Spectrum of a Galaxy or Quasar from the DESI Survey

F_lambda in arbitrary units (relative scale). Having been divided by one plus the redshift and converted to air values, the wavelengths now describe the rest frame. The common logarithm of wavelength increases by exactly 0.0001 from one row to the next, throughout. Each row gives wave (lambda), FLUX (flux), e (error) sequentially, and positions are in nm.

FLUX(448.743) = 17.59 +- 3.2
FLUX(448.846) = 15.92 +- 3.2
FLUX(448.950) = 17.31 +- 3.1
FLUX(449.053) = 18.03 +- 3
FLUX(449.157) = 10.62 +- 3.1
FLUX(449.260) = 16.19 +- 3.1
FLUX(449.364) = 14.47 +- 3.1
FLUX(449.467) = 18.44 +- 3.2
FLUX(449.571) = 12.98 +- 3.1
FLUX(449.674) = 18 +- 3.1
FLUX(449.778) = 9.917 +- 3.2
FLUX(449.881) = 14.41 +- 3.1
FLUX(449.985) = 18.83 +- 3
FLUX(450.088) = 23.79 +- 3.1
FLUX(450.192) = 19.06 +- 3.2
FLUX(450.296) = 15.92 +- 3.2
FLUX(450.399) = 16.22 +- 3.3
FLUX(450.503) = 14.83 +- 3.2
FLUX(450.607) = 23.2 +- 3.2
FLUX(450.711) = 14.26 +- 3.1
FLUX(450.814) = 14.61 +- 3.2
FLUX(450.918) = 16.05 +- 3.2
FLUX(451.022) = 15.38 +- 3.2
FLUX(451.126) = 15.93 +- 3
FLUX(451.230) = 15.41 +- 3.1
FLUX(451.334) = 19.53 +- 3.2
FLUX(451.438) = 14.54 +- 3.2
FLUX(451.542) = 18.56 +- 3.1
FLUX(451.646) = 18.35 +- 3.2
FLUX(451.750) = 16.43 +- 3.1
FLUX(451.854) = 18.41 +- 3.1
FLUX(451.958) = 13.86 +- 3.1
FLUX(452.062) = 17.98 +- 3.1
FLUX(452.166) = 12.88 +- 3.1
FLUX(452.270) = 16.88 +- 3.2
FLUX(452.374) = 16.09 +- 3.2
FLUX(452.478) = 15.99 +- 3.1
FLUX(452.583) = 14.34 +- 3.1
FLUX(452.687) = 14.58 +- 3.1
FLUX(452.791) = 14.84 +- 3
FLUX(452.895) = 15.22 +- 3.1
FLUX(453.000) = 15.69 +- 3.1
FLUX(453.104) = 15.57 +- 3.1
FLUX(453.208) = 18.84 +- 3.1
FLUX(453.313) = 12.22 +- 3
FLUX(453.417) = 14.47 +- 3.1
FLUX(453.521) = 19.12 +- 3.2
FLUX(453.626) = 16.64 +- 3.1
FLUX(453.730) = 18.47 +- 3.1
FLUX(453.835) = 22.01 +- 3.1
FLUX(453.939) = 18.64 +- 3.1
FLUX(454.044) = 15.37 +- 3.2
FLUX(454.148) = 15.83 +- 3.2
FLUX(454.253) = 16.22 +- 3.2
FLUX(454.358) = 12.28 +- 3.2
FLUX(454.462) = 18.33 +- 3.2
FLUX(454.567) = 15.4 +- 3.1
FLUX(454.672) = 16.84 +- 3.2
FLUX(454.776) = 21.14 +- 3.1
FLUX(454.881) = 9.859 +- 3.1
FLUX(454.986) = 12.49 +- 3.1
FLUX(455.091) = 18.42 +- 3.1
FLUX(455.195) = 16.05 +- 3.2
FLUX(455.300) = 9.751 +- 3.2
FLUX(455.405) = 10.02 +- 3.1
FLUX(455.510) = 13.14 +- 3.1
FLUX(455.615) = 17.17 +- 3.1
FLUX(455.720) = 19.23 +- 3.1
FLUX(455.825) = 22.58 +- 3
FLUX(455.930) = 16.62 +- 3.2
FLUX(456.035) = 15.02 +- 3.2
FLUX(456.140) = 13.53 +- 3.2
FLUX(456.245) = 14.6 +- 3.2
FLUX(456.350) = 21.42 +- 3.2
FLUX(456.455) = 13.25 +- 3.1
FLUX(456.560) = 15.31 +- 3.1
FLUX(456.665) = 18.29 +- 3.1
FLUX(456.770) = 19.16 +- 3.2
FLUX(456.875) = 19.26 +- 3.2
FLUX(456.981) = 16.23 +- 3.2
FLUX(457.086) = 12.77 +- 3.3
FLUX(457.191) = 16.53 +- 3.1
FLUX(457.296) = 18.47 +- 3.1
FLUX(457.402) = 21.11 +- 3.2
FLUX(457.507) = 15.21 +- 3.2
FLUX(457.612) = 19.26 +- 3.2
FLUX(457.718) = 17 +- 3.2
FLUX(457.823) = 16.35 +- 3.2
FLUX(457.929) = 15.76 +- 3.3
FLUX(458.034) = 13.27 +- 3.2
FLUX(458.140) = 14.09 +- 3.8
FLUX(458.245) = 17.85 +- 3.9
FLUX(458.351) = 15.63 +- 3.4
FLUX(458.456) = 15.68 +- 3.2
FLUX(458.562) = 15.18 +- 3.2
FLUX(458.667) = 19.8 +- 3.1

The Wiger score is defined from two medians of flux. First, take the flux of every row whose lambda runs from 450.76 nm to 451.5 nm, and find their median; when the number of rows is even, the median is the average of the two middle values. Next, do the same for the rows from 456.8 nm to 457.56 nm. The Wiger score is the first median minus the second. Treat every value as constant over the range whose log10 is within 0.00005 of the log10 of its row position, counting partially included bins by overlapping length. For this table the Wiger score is -1.1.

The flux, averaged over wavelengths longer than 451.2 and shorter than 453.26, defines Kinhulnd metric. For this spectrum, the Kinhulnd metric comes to 16.2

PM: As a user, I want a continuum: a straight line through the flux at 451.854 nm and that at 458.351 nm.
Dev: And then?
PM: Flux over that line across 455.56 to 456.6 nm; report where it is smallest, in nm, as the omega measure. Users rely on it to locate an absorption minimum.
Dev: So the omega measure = 456.455 nm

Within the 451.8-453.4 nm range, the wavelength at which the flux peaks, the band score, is 453.208 nm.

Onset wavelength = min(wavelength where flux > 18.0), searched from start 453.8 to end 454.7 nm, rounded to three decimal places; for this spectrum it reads 453.835 nm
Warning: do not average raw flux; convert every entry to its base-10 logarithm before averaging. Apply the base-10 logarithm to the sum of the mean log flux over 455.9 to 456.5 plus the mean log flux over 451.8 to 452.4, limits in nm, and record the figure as 0.379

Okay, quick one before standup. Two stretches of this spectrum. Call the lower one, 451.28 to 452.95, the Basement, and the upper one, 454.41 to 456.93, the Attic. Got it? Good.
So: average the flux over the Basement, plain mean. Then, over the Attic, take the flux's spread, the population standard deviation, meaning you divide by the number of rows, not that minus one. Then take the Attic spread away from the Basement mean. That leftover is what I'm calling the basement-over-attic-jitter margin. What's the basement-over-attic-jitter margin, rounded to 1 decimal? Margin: 12.6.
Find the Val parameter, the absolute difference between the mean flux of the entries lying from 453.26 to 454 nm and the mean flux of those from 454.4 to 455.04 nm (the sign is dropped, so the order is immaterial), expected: 1.7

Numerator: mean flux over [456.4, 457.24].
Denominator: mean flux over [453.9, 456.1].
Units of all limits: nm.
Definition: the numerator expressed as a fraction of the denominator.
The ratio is 1.04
